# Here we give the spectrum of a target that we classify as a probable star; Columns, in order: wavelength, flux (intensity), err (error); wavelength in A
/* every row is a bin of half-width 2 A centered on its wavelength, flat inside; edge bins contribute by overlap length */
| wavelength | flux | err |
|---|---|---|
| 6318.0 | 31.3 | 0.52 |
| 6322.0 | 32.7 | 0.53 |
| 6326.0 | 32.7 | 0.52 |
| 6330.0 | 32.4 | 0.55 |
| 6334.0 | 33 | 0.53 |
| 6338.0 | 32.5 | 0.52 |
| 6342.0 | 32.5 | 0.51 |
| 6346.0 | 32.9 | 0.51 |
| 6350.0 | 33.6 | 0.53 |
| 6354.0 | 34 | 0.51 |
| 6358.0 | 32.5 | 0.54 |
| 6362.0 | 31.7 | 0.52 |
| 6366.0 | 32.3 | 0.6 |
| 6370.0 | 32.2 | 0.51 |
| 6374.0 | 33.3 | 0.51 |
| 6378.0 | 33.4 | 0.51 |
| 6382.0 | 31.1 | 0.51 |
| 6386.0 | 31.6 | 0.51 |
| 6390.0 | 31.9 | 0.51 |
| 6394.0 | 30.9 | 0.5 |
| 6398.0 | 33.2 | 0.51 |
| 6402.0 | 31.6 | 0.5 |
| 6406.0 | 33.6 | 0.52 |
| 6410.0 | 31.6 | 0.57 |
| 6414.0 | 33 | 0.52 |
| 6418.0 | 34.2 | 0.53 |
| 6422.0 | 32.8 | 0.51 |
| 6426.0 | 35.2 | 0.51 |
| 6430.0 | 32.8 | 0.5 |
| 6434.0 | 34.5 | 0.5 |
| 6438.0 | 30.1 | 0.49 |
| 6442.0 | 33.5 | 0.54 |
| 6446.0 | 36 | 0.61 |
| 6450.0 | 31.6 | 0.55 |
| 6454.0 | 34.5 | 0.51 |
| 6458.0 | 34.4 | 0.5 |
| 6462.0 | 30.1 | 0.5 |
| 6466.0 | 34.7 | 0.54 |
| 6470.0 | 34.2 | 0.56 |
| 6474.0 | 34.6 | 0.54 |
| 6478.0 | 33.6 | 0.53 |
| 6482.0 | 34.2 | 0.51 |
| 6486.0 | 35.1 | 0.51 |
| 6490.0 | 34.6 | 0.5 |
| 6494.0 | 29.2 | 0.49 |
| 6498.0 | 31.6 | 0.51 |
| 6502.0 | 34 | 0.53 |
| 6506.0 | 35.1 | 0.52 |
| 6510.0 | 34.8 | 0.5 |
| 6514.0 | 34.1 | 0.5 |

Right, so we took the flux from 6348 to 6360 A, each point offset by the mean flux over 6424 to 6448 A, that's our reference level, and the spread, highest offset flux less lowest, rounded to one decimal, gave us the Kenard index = 1.5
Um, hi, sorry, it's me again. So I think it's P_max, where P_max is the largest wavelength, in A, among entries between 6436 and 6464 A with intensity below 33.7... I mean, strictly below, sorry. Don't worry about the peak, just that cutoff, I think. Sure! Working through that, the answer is 6462.0 A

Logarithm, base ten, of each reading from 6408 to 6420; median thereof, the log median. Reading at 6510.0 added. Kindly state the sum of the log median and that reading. 36.3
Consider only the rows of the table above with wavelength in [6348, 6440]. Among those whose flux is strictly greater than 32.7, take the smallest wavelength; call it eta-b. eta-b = 6350.0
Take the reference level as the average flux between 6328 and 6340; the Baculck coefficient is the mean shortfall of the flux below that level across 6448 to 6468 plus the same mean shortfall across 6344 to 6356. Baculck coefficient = -1.3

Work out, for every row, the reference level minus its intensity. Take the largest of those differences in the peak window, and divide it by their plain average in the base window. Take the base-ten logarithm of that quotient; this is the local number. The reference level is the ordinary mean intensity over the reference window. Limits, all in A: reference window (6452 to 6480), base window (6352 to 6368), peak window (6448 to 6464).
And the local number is 0.5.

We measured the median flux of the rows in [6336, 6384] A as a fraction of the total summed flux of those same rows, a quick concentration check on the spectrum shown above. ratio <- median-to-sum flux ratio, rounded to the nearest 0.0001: 0.0829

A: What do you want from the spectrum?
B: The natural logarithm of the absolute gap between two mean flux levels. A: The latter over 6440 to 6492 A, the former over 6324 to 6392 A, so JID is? 0.31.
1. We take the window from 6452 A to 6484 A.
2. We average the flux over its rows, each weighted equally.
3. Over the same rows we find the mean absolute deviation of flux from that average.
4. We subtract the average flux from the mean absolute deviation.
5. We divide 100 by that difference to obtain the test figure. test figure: -3.05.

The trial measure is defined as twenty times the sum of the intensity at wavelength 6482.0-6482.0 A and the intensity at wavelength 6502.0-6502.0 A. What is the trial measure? 1364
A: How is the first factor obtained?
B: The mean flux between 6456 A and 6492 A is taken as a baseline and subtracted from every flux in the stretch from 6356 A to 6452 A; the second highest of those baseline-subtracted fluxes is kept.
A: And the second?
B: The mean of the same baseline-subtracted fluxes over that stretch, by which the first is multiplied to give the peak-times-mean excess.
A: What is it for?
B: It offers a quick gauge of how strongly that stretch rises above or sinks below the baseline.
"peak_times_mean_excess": -1.6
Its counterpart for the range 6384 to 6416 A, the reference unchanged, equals 1.3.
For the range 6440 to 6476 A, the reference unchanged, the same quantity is -0.2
